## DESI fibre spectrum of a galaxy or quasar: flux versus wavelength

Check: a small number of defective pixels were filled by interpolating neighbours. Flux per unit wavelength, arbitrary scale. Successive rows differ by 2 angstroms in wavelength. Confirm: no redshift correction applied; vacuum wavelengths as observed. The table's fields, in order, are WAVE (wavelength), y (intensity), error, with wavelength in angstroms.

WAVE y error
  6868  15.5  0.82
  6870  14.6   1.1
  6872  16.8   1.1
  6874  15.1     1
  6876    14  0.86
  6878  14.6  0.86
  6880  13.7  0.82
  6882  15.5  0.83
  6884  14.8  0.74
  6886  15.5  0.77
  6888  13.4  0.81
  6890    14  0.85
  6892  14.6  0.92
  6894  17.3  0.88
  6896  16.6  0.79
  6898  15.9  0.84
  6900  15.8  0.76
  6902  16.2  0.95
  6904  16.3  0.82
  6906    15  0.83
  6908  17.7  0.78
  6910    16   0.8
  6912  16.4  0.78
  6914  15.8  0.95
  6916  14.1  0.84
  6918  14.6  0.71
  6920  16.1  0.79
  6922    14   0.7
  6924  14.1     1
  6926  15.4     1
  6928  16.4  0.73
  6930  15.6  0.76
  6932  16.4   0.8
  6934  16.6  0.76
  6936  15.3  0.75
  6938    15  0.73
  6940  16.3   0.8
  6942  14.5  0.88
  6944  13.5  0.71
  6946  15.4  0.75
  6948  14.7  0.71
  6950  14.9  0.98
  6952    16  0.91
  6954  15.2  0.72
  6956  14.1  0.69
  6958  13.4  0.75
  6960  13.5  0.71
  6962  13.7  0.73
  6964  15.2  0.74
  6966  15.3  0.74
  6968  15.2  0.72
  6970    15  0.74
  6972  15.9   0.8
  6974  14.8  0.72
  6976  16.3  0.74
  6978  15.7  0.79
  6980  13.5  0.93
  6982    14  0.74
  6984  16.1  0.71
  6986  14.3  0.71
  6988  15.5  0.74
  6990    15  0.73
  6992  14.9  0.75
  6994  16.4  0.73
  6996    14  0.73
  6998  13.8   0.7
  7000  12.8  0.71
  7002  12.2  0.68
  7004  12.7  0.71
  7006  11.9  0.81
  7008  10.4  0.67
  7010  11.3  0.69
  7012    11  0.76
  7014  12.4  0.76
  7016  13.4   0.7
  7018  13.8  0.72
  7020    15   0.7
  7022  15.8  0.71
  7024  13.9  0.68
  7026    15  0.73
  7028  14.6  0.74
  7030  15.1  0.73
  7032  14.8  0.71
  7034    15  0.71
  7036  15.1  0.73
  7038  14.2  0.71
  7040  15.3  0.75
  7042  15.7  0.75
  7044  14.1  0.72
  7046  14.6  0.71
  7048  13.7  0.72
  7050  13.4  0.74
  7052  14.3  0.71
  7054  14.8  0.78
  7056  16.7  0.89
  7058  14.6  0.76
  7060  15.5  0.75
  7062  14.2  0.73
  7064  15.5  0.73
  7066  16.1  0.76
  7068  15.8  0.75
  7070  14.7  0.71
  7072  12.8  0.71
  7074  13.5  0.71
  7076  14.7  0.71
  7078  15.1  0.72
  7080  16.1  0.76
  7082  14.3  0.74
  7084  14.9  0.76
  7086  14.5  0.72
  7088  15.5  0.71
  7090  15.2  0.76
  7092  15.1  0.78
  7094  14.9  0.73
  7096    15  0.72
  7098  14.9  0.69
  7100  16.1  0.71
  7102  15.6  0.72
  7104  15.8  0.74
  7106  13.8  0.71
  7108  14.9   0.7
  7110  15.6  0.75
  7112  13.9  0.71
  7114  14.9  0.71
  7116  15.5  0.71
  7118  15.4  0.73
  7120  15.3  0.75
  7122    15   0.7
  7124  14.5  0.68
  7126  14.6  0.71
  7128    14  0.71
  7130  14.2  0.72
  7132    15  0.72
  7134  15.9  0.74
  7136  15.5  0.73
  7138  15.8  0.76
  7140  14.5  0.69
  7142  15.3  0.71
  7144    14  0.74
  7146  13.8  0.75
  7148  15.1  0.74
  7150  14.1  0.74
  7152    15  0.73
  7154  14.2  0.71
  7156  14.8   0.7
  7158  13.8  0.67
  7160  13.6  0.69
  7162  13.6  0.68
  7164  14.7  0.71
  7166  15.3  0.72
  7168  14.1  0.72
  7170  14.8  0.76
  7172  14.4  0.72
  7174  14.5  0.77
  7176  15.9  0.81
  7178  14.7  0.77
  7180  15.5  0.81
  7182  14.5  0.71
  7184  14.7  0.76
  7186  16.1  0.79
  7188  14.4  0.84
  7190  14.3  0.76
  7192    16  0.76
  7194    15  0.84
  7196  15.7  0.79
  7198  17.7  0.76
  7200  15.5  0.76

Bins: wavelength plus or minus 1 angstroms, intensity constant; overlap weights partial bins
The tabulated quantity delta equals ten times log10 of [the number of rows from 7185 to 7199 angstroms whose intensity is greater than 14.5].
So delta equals 7.0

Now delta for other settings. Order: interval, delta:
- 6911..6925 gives 6.0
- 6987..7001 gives 6.0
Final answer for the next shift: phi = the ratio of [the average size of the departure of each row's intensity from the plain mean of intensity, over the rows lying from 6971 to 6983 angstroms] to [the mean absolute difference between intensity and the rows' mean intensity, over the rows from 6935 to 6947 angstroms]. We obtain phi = 1.4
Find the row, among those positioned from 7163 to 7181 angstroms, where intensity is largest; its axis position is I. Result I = 7176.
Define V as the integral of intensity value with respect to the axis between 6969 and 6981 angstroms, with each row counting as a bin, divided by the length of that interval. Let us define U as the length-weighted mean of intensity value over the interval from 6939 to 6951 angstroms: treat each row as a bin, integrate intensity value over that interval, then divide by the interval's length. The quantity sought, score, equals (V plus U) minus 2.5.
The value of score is 27.6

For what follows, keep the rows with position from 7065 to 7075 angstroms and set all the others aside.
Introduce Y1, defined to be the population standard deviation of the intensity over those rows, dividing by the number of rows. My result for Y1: 1.3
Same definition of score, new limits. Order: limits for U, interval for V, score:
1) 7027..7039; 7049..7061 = 27.2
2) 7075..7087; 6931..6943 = 28.1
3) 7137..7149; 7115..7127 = 27.3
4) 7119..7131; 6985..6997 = 27.1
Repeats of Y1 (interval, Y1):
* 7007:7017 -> 1.1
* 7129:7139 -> 0.6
